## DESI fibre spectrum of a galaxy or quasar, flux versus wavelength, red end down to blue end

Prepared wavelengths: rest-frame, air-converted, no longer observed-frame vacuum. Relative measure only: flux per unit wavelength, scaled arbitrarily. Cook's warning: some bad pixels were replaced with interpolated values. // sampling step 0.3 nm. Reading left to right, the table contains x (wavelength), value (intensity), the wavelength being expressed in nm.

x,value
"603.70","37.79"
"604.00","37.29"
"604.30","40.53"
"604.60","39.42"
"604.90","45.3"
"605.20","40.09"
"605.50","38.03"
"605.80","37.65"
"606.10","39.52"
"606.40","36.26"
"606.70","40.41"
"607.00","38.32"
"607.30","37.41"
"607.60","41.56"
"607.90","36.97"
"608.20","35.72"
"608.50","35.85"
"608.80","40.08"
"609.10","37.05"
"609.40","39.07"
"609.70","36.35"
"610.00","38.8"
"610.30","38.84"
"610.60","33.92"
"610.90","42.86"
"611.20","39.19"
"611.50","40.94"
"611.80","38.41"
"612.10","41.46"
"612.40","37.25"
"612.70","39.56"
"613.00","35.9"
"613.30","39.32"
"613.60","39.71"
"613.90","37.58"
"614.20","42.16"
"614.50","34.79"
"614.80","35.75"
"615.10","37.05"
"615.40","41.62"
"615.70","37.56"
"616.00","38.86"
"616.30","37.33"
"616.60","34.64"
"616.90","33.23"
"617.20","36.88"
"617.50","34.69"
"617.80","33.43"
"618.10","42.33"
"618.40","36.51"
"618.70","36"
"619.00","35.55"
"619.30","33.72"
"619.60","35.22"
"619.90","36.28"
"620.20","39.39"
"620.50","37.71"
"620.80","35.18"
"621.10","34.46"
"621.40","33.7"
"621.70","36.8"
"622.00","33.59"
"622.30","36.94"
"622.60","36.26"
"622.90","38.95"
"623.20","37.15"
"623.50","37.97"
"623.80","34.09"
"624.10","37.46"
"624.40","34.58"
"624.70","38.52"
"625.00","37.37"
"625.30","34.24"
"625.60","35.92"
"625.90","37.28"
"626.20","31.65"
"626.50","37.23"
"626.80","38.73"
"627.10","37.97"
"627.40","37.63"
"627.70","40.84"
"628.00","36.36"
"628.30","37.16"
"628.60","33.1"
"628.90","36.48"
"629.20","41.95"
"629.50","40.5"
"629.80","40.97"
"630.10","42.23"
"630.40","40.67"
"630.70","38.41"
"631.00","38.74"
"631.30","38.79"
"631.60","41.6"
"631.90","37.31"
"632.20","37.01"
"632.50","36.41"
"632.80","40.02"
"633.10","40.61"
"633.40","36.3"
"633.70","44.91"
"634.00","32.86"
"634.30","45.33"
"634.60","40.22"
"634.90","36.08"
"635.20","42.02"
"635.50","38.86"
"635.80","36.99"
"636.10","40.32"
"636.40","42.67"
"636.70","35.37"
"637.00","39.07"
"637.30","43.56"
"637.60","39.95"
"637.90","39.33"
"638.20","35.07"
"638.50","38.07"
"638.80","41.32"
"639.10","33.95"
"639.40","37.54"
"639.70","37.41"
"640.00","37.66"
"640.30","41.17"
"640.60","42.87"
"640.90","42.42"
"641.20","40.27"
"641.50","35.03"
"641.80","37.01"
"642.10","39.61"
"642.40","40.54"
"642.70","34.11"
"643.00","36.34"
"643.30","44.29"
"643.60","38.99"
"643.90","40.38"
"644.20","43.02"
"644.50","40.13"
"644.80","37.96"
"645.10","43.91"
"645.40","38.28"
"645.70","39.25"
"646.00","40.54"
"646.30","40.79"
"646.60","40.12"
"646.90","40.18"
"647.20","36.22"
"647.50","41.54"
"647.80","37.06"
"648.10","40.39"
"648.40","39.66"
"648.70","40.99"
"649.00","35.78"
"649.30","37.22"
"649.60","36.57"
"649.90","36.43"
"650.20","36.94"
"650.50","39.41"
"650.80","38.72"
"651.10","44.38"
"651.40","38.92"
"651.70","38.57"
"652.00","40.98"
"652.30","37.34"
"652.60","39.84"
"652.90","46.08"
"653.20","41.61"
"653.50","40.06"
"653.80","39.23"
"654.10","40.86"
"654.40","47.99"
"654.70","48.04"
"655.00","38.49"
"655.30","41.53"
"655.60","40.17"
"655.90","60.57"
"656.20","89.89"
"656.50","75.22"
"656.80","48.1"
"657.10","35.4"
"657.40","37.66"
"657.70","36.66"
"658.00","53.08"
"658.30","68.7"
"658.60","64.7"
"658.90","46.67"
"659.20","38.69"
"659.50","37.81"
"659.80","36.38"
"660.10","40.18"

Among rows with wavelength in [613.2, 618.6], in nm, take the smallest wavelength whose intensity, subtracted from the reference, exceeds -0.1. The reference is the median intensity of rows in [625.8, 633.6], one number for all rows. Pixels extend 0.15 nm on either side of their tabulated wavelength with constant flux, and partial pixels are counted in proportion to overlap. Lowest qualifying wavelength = 613.90 nm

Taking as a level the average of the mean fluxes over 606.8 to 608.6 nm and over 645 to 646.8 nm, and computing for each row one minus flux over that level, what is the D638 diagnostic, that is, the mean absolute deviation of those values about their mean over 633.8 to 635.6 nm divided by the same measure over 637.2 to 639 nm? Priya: 1.60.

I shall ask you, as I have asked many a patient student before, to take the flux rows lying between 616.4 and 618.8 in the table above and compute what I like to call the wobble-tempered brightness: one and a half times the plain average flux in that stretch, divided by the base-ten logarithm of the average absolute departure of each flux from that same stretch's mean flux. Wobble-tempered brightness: 184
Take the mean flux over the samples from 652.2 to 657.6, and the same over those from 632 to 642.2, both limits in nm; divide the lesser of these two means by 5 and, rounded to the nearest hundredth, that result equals 7.81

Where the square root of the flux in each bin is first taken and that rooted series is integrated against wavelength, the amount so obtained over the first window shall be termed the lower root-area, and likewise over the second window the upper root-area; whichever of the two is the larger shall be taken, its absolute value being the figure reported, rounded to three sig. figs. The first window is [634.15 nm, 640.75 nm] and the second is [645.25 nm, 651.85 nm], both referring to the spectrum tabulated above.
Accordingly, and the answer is 41.4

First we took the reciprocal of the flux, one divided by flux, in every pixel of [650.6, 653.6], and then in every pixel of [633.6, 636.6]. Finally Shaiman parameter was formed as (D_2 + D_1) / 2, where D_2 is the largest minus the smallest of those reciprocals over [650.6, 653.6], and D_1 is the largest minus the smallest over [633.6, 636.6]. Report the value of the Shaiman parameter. 0.0067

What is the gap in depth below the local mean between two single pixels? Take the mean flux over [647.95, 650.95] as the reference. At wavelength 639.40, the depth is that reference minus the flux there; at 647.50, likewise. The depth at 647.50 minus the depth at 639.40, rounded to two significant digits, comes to -4.0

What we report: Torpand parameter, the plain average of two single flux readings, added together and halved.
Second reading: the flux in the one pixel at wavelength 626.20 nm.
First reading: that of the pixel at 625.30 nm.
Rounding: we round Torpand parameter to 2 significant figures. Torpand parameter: 33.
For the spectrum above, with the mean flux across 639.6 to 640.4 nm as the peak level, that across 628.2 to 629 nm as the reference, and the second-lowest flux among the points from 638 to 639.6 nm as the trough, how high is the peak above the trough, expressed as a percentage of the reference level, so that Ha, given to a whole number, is 10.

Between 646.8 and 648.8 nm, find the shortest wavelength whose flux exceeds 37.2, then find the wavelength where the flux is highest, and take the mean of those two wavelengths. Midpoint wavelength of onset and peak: 647.20 nm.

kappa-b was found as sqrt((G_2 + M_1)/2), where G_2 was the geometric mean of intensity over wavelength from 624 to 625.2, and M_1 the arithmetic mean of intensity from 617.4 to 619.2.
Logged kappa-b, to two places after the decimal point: 6.06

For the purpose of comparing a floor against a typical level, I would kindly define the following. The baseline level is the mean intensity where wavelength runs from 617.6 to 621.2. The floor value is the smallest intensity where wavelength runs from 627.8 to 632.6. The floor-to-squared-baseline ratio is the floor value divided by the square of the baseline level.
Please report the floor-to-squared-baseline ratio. 0.025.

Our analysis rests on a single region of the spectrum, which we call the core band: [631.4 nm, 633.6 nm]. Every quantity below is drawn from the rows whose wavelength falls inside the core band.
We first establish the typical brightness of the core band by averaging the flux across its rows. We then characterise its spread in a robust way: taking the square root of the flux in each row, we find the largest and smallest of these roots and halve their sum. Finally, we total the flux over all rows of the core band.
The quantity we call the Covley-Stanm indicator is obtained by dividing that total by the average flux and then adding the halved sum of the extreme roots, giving 13.2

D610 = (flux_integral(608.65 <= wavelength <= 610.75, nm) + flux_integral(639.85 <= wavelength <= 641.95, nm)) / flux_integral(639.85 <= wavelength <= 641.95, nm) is 2.0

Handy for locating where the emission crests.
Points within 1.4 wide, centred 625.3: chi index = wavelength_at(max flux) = 624.70 nm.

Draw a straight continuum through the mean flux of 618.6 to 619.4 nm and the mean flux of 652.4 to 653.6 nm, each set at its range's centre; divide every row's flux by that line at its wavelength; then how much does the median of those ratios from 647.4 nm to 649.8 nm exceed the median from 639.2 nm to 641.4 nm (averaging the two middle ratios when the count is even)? -0.08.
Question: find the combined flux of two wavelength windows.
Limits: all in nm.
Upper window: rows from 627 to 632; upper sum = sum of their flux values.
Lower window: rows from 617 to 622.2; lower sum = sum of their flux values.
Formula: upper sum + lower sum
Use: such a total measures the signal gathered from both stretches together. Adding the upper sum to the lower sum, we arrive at 1272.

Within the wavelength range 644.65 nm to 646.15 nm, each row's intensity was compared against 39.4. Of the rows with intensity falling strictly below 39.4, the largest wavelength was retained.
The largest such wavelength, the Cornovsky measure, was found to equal 645.70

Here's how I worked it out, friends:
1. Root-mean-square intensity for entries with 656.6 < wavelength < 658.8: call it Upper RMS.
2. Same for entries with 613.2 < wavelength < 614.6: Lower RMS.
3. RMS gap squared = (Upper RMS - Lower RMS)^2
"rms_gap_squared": 144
